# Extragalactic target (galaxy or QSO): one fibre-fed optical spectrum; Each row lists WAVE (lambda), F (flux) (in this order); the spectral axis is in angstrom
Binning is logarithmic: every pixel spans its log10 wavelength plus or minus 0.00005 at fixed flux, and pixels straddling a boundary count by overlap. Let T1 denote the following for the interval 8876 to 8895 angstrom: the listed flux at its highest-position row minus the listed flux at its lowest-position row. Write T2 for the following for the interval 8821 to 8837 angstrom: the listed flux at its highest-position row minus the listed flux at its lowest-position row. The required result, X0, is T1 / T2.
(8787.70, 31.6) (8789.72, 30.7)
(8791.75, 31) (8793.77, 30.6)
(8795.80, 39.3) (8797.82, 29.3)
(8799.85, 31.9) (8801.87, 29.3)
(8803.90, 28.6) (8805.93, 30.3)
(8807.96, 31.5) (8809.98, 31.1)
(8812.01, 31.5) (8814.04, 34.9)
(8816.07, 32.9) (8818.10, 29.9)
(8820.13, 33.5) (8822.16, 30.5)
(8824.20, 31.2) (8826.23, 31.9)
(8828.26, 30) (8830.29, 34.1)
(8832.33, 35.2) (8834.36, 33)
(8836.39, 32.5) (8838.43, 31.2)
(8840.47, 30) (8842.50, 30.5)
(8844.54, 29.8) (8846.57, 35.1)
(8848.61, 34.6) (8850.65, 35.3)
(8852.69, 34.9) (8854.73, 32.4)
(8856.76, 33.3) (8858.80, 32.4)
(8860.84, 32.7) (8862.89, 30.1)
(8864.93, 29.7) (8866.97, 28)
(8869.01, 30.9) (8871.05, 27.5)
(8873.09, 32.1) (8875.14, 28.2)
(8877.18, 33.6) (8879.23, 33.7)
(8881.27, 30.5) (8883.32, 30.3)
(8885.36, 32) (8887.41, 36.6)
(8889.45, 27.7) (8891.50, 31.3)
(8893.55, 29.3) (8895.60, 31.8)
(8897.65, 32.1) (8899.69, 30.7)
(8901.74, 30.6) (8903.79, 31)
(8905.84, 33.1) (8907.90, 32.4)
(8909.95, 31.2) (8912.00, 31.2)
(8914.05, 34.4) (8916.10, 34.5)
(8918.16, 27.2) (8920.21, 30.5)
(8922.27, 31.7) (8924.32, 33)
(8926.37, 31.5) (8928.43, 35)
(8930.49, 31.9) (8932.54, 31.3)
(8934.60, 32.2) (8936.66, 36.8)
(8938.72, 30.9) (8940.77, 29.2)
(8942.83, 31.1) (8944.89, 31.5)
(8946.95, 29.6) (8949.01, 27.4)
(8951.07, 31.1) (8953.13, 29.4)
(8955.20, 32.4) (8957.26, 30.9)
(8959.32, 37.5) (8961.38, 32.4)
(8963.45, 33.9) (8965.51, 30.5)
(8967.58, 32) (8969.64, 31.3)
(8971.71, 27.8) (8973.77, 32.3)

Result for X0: -2.15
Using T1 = -4.3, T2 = 2.0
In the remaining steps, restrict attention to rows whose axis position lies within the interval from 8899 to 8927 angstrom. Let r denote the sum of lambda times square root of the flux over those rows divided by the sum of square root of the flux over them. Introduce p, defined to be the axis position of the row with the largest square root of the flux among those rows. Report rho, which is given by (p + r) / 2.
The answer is 8914.6 angstrom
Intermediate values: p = 8916.10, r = 8913.0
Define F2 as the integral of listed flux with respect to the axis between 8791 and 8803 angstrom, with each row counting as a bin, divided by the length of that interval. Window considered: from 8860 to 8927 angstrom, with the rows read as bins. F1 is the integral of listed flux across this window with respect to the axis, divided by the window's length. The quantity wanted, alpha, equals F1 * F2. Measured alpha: 997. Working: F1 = 31.2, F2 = 31.9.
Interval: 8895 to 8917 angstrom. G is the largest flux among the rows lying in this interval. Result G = 34.5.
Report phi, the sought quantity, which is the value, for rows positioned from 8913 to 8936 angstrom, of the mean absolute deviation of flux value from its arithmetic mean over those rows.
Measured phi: 1.56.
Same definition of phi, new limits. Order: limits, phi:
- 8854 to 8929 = 1.65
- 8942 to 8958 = 1.22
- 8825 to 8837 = 1.32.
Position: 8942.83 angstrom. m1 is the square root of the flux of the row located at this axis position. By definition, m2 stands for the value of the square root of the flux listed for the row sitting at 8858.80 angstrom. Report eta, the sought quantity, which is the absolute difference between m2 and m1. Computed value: 0.12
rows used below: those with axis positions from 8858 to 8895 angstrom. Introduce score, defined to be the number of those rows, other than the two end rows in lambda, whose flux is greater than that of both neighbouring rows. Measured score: 6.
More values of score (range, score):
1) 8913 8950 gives 5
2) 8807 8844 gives 4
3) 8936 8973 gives 6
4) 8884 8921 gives 5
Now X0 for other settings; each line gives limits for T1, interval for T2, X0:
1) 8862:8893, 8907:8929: 0.46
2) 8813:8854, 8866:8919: 0.00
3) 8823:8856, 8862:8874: 0.60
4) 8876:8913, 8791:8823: 4.80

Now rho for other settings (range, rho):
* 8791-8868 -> 8812.6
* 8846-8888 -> 8877.1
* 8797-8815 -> 8810.0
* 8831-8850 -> 8836.4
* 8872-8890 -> 8884.3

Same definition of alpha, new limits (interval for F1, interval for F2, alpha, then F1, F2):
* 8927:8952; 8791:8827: 996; 31.5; 31.6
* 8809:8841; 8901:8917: 1038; 32.1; 32.3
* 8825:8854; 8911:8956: 1031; 32.7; 31.5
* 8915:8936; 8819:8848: 1025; 32.0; 32.1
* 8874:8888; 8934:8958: 992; 32.0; 31.0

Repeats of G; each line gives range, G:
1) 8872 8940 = 36.8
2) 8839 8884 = 35.3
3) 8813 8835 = 35.2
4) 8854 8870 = 33.3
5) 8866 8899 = 36.6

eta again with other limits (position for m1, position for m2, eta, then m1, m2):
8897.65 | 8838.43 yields 0.08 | 5.67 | 5.59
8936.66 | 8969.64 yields 0.47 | 6.07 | 5.59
